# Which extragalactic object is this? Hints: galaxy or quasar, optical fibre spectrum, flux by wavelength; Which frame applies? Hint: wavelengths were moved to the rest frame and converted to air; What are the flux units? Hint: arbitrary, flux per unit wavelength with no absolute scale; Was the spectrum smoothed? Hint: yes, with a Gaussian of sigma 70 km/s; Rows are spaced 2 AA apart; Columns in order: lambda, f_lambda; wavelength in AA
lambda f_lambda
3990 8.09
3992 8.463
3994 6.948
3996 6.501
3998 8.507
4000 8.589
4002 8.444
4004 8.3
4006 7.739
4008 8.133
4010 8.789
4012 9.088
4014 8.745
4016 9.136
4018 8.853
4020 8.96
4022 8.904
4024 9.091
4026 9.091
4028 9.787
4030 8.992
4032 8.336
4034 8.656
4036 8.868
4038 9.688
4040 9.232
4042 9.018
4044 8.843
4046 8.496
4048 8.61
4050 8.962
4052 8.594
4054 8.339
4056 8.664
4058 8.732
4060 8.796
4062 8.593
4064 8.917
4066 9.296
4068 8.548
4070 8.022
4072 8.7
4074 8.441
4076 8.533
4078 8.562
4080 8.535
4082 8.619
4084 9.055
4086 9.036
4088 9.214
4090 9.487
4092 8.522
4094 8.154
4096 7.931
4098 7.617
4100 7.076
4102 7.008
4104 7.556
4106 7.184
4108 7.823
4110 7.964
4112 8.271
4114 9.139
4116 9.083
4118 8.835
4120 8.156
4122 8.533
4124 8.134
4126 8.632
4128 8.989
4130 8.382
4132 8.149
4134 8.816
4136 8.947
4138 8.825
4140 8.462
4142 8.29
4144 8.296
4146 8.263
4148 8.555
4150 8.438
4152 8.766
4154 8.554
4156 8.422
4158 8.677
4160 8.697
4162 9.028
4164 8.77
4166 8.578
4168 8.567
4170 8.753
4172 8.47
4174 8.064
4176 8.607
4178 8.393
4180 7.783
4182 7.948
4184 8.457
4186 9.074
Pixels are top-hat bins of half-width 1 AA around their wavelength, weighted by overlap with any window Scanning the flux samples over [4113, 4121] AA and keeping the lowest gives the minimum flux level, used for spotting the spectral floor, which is 8.156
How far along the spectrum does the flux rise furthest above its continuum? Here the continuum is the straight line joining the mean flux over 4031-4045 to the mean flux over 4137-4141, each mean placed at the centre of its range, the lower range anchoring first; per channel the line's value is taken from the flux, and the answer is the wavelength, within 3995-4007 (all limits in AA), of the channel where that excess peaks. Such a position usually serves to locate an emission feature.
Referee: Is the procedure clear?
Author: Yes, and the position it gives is 4000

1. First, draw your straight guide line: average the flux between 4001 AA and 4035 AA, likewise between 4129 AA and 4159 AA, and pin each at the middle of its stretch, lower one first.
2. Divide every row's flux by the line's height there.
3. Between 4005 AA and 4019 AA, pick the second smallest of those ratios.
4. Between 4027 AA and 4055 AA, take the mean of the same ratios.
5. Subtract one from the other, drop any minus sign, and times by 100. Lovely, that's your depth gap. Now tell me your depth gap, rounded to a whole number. 9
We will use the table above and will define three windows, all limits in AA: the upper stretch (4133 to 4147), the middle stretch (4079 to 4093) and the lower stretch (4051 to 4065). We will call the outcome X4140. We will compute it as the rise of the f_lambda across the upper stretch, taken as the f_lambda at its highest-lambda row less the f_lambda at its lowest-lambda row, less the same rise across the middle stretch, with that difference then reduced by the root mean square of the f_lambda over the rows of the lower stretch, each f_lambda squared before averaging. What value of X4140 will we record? -9.2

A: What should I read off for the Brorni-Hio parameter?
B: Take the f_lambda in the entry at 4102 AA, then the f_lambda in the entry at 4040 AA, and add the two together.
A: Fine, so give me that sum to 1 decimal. 16.2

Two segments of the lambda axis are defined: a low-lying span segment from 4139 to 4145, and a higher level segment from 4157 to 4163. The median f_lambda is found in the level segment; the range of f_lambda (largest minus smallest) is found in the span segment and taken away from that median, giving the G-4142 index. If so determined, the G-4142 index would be 8.5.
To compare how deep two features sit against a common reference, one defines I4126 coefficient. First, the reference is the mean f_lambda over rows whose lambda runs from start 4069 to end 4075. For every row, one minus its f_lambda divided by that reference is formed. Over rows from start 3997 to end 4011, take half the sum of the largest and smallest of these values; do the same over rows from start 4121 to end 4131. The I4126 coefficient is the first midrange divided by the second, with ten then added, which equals 9.3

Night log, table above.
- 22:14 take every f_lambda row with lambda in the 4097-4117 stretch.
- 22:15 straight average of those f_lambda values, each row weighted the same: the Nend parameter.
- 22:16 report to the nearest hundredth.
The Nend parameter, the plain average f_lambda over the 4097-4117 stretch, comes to 7.87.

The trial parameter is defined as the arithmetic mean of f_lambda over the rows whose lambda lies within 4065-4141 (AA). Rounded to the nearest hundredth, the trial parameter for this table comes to 8.43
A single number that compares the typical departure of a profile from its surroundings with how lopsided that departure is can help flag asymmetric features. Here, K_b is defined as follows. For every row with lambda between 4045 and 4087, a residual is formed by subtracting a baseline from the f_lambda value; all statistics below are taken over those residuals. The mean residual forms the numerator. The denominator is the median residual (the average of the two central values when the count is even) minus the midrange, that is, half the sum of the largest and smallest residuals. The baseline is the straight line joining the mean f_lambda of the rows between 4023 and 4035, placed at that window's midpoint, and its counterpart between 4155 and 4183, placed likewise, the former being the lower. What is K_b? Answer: 3.1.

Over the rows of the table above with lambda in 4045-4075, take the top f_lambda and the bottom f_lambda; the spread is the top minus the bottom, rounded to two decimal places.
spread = 1.27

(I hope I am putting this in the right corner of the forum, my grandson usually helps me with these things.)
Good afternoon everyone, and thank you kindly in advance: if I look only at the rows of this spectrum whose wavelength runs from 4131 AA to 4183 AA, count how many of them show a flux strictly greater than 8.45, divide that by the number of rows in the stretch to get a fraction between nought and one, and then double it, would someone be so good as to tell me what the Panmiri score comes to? 1.23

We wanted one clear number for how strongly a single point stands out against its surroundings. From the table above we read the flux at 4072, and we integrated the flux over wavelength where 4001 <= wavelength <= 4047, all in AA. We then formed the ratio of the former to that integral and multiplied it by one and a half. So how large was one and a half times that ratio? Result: 0.0321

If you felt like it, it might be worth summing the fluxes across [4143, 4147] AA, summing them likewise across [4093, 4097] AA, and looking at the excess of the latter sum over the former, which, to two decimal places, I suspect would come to -0.47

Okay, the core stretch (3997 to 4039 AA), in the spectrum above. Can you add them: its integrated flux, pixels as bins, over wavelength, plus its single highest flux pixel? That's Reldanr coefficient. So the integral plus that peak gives 379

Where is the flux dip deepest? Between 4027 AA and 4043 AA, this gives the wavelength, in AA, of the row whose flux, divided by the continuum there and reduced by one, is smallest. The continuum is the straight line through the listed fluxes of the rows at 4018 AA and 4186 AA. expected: 4032 AA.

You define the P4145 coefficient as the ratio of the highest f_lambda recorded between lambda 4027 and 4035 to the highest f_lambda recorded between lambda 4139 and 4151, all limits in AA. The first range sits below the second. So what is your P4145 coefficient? 1.14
